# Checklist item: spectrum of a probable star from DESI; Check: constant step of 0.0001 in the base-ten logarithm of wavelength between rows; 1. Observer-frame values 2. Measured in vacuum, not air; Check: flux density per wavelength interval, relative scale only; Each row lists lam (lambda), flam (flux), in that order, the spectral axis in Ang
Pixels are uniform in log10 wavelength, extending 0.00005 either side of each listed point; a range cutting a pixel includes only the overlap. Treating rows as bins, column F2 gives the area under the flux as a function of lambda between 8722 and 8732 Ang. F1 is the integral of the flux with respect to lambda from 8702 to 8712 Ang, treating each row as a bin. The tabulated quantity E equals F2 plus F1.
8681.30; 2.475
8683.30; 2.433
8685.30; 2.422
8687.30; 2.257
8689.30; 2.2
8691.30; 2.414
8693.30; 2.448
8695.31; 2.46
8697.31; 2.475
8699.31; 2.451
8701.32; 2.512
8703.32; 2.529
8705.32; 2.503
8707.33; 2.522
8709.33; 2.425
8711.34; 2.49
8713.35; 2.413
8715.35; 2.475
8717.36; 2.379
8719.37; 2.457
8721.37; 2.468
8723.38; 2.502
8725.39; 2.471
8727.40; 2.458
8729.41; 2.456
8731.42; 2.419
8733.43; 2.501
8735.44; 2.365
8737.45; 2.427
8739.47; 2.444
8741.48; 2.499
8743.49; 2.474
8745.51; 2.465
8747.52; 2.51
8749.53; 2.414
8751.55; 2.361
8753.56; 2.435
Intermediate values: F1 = 24.95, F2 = 24.6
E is 49.6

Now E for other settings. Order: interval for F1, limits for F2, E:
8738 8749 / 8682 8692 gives 50.7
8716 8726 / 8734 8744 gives 49.0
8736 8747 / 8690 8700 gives 51.5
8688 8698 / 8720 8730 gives 48.6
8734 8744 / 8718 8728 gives 49.1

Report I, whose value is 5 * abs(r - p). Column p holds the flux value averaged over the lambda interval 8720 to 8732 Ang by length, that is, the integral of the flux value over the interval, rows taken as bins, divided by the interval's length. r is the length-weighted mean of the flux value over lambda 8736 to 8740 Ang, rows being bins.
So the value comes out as 0.21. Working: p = 2.46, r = 2.42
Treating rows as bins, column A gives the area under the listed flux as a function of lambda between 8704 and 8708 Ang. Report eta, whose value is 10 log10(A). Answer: 10.0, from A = 10.0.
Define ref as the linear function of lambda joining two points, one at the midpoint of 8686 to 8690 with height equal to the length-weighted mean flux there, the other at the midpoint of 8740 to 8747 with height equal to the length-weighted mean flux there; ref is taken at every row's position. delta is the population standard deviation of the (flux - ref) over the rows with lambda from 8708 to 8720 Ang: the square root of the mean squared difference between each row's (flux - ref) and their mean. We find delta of 0.04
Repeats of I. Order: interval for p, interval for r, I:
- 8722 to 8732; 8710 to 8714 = 0.07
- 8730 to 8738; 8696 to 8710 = 0.30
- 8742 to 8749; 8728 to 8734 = 0.13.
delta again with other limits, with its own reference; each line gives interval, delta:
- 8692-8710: 0.04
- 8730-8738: 0.05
